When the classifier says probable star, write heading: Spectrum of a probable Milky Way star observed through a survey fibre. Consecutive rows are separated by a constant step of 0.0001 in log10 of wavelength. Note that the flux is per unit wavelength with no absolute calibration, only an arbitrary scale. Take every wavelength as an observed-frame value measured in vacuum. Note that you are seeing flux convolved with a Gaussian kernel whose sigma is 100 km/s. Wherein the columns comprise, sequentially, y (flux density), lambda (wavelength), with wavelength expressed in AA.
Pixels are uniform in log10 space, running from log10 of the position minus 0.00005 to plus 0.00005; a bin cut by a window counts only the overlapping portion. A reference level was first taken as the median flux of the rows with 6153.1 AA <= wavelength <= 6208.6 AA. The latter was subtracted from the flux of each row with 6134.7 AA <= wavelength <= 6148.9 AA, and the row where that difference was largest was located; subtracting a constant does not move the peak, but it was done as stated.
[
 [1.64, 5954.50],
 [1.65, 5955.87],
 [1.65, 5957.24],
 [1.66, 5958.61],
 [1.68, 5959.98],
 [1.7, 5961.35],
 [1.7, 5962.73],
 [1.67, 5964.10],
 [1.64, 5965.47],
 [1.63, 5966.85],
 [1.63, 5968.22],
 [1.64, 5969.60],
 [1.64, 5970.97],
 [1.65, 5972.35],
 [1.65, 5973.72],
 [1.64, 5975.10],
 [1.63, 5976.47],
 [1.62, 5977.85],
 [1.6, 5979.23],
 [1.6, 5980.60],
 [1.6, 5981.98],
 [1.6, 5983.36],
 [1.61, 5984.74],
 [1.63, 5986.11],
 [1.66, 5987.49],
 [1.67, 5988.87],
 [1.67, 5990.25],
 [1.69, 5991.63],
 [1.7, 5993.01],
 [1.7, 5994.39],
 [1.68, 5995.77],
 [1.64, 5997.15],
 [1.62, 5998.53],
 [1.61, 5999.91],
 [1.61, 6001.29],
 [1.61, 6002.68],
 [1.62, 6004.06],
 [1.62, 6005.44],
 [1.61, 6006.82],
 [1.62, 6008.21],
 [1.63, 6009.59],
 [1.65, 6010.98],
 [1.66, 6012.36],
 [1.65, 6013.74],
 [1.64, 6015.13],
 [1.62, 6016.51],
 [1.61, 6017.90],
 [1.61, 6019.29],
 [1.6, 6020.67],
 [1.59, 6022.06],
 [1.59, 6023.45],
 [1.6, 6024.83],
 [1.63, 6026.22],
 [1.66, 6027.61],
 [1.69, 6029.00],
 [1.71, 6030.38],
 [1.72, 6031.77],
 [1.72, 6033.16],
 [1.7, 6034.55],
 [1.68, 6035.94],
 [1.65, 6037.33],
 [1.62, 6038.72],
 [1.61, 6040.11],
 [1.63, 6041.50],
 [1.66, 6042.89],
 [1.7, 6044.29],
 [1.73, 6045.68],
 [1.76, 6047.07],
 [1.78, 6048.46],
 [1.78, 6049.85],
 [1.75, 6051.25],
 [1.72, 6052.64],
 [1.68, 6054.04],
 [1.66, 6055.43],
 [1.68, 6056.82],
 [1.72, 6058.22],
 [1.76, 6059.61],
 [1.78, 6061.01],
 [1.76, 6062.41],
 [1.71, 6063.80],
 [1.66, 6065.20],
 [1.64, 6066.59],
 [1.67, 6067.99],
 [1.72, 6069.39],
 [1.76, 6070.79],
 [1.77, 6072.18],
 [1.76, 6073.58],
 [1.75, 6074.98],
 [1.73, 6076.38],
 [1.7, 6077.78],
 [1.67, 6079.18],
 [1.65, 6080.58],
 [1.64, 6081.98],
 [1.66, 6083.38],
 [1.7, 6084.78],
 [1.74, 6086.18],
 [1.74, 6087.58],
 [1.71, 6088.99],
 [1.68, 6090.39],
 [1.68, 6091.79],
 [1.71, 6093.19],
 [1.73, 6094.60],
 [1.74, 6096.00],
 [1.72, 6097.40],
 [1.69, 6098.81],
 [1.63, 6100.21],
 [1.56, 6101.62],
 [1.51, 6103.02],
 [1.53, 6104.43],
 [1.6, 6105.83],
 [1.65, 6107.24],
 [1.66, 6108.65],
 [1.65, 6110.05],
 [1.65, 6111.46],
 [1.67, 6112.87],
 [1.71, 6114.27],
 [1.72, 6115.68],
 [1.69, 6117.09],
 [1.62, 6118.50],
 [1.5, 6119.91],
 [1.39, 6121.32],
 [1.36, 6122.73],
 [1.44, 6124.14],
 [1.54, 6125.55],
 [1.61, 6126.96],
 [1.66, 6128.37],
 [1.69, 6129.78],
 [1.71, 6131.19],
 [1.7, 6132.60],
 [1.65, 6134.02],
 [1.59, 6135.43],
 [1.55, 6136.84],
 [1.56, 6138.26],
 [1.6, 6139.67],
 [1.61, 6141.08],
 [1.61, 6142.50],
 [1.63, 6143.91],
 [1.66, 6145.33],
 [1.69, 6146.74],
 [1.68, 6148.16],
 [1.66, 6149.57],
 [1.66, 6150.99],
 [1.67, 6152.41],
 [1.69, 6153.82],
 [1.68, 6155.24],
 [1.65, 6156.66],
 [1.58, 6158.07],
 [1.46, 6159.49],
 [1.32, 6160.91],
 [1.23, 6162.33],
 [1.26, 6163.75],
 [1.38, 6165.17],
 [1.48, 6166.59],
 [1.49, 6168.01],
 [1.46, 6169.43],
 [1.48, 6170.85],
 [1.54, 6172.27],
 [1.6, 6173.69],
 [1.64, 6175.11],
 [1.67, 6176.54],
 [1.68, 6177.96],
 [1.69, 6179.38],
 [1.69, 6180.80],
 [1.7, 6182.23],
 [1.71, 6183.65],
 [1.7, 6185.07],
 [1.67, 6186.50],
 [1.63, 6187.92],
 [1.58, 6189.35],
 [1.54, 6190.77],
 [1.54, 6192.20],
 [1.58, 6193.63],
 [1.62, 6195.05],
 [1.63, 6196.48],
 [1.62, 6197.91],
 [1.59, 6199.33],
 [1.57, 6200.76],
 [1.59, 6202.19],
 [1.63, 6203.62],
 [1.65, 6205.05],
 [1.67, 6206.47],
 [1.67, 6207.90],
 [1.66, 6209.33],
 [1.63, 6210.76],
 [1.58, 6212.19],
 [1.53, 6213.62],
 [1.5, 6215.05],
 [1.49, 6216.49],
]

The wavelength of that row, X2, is 6146.74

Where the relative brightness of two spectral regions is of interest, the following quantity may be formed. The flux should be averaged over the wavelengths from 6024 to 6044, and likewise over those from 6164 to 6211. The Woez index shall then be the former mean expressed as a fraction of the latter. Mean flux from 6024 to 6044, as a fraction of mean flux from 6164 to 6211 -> 1.04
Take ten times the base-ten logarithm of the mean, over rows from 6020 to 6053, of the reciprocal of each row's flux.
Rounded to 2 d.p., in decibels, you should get -2.24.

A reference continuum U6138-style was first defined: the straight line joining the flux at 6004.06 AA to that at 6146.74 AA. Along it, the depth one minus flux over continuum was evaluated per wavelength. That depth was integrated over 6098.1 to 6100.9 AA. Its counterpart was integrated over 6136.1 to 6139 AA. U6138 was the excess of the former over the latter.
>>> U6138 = -0.21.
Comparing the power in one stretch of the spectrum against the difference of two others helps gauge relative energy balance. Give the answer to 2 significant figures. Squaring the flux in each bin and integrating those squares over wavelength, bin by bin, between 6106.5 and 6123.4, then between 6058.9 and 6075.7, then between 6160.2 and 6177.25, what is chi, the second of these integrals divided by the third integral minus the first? -7.1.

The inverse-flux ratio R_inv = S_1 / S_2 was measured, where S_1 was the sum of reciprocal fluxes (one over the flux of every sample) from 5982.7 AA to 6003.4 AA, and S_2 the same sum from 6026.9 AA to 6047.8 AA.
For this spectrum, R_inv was 1.02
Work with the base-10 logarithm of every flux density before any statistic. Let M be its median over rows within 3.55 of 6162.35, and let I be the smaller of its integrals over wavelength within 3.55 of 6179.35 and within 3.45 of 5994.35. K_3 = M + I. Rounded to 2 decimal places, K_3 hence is 1.68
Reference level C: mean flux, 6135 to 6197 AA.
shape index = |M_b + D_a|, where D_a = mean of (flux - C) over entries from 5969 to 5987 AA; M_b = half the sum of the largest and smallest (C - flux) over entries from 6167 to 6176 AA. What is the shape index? 0.074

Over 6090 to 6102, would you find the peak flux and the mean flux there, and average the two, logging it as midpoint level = 1.71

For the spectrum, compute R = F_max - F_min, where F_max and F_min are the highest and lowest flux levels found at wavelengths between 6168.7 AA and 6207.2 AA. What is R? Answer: 0.25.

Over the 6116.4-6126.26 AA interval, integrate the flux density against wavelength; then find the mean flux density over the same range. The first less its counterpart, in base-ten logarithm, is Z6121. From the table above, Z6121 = 1.1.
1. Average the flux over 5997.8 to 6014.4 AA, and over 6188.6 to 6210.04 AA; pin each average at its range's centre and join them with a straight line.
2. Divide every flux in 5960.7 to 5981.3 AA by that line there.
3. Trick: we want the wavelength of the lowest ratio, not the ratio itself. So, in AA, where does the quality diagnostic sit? 5979.23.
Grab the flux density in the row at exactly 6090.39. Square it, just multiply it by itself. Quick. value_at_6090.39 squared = 2.82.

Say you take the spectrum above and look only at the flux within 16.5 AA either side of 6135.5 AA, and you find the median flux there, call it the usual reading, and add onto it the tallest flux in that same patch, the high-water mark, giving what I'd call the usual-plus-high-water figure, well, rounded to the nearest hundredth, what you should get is 3.32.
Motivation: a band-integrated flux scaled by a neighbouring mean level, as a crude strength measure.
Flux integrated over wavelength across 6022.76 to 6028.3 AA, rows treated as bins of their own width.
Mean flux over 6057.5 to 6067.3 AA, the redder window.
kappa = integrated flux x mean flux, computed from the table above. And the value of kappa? 15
